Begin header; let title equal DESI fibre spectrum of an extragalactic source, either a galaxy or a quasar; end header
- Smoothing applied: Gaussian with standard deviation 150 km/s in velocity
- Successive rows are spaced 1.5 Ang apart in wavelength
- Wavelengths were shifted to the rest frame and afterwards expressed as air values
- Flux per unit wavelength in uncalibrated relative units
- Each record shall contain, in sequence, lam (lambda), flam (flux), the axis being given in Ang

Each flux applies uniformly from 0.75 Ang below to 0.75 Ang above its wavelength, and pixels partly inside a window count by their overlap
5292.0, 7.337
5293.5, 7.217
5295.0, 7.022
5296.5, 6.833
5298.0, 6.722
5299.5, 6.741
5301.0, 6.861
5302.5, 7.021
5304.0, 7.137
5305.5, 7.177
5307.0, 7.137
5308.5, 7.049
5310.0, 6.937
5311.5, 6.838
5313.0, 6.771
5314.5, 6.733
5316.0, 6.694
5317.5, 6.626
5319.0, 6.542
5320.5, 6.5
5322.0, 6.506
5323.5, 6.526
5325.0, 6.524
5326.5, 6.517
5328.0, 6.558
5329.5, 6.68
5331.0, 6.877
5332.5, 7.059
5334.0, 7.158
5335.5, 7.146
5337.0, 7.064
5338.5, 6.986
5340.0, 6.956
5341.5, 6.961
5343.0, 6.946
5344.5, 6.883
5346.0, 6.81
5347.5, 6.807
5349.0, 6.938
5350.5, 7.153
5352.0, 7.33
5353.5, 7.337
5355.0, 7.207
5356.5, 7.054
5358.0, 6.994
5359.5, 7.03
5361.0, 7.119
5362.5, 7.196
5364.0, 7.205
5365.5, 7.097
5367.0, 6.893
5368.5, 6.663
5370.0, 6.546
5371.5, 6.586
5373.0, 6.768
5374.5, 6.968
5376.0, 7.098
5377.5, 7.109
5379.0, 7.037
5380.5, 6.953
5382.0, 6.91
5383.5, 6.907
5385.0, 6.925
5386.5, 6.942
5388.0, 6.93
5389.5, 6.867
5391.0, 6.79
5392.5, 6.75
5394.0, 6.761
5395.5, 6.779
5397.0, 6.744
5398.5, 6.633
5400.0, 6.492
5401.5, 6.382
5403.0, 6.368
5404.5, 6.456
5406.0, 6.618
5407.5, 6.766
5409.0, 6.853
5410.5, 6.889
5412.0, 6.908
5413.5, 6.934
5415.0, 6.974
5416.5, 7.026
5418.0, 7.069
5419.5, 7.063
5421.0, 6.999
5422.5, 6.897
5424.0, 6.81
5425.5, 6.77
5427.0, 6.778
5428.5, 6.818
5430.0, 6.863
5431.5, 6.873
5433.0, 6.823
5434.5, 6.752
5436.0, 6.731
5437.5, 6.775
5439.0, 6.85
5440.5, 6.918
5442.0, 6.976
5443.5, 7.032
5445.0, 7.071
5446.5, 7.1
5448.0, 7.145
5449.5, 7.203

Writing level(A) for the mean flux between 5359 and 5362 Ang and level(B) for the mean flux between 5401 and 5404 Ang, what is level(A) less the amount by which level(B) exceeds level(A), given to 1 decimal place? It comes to 7.8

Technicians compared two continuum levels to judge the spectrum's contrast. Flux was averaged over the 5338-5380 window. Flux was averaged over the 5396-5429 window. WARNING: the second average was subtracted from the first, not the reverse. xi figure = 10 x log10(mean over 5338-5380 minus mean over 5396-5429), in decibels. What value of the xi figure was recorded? -6.9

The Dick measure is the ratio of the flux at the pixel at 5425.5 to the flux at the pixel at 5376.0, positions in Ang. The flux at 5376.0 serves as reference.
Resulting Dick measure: 0.95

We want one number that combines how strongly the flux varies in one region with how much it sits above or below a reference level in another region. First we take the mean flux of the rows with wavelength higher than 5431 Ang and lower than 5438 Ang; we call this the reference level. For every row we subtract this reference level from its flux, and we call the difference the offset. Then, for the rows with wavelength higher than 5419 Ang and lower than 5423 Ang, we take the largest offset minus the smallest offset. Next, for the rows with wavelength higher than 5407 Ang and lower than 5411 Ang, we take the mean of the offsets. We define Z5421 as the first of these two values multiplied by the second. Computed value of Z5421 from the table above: 0.01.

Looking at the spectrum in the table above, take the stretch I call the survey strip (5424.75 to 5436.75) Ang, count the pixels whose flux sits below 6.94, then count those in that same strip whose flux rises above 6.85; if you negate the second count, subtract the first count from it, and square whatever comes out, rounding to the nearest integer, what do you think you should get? 100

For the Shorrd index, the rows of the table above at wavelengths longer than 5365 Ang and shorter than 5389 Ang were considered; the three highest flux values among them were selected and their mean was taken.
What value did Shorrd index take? 7.10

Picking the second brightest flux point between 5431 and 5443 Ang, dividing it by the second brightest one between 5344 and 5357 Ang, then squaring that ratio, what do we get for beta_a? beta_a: 0.89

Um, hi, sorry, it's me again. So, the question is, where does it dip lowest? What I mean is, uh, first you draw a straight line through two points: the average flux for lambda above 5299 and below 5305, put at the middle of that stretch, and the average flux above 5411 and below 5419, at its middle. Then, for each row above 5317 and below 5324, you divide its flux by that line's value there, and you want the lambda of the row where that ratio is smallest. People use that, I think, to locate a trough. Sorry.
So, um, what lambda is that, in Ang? 5320.5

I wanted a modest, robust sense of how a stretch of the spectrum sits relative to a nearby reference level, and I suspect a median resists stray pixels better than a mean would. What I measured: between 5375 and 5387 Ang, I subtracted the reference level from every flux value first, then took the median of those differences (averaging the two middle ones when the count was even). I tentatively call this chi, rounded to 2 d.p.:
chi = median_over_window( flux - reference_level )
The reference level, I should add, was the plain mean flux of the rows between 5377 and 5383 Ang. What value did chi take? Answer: -0.05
